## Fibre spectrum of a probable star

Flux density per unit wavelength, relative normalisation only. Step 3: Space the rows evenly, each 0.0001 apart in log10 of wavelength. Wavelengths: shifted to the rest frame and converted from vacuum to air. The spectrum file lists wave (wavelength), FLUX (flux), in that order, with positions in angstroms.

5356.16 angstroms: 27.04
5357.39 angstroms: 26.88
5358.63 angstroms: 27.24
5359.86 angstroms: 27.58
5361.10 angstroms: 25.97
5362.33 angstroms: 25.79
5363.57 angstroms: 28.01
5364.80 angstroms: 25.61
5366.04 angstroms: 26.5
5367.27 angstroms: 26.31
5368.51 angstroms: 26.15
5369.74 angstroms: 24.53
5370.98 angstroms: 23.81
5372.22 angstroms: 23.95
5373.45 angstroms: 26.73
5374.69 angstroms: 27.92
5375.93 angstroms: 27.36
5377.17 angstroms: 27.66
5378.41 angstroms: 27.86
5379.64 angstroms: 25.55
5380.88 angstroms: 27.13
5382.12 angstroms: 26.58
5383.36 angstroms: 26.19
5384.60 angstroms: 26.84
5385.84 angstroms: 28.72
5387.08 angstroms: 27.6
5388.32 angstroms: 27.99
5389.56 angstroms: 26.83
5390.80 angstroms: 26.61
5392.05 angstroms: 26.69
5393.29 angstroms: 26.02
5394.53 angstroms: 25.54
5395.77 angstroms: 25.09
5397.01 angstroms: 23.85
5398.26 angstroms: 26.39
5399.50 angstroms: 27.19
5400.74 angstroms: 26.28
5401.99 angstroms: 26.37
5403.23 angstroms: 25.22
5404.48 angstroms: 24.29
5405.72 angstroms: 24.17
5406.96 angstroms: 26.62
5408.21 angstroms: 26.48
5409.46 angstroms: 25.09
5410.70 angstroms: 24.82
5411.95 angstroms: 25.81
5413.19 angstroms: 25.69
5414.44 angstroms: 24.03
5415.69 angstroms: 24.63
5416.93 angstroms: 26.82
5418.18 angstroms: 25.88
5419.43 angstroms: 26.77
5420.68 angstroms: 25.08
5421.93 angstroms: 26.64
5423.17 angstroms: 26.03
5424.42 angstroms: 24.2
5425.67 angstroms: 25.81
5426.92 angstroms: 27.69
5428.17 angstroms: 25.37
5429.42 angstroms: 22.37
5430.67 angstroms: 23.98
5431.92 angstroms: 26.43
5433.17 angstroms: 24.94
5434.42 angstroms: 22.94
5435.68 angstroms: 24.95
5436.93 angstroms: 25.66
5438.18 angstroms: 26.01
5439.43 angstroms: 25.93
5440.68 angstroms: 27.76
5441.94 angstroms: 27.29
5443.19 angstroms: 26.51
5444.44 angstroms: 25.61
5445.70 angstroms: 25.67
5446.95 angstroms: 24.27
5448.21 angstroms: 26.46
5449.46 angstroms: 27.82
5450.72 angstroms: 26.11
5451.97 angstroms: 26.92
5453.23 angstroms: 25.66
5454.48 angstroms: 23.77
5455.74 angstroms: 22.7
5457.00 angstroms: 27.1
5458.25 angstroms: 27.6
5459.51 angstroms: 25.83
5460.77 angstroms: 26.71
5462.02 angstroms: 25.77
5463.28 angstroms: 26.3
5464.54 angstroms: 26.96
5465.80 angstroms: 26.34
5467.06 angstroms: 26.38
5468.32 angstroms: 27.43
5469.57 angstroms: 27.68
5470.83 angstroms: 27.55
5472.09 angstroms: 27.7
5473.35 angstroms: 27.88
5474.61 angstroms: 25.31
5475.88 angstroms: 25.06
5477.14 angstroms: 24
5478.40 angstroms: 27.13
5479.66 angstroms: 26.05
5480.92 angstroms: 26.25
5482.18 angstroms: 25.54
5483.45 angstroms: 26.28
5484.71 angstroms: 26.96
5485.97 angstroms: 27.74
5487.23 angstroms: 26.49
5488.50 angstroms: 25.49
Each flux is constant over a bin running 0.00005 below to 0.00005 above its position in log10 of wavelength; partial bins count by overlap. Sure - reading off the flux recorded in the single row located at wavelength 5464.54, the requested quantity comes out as 26.96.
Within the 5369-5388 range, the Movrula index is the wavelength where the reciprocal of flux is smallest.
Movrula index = 5385.84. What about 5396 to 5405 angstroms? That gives 5399.50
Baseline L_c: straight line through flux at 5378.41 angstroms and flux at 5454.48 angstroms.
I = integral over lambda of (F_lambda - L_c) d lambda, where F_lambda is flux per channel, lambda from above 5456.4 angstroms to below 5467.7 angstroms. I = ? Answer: 36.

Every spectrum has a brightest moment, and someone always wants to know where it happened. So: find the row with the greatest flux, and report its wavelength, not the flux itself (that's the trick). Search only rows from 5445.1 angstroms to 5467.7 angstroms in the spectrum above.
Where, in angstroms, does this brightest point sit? 5449.46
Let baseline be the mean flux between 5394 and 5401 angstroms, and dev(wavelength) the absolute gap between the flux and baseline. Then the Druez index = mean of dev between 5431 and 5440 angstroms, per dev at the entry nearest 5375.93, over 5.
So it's 0.1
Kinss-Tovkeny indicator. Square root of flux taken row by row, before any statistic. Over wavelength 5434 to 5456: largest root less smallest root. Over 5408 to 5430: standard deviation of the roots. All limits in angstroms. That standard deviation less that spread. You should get -0.39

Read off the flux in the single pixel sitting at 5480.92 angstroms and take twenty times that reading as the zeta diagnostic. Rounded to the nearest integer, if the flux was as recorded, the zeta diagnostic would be 525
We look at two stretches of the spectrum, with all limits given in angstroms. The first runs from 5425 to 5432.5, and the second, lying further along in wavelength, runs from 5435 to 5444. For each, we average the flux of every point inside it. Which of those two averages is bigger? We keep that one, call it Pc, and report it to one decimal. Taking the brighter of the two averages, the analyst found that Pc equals 26.3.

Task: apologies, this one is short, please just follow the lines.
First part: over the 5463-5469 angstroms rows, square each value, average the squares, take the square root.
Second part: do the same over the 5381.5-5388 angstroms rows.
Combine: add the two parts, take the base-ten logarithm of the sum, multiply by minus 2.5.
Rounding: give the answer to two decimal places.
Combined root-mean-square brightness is -4.33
